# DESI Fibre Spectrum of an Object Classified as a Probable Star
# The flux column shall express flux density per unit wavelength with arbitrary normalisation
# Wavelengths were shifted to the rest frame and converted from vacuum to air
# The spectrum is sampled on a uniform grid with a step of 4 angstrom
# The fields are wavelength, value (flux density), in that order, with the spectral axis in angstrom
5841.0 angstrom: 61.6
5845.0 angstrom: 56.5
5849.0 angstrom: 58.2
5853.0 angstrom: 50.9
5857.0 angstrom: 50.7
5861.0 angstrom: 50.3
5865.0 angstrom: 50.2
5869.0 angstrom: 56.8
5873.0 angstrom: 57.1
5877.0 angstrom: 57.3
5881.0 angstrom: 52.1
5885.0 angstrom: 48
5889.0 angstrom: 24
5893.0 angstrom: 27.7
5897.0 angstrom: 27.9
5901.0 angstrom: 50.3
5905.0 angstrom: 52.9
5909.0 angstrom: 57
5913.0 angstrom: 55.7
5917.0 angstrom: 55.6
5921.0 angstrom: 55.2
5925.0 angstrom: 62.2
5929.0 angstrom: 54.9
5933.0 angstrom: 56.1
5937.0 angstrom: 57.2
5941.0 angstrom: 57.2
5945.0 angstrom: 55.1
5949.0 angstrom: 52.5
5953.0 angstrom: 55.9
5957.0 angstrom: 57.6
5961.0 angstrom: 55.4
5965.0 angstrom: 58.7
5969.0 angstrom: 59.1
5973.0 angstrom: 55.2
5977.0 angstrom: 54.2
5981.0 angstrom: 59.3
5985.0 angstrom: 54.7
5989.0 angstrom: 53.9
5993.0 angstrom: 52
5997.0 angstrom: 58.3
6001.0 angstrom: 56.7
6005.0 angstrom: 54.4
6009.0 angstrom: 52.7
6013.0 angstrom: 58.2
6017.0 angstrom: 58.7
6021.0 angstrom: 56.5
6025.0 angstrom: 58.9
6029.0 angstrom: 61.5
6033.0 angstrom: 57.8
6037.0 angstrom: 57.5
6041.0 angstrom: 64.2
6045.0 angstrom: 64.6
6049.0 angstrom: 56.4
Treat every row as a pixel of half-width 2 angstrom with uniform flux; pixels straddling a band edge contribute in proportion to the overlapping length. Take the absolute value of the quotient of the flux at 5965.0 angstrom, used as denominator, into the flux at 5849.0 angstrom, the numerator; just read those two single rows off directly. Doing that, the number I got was 0.99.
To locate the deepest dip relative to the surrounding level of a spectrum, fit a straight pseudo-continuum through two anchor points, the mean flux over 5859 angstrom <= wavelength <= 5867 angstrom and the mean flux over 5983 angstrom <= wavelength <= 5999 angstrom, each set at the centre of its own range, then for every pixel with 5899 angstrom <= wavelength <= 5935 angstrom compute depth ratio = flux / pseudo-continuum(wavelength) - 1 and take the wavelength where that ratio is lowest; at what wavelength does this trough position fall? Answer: 5901.0 angstrom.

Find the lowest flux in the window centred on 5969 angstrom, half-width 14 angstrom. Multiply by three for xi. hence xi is 163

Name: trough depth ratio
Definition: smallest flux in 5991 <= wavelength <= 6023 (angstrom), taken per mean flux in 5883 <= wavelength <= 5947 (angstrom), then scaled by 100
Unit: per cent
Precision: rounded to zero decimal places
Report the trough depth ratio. 104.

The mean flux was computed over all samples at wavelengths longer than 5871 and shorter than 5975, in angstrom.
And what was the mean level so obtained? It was 52.2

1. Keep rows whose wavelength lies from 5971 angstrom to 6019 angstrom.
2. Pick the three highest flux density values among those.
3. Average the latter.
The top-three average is 58.8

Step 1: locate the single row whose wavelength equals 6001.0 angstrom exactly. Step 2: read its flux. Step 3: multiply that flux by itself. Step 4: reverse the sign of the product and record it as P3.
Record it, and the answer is -3215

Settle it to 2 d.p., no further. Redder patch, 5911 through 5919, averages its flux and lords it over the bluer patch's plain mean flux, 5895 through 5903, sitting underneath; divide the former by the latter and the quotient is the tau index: 1.42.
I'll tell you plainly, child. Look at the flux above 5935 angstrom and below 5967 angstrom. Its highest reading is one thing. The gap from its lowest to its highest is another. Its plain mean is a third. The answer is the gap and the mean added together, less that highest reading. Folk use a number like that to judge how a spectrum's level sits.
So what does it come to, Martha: 3.7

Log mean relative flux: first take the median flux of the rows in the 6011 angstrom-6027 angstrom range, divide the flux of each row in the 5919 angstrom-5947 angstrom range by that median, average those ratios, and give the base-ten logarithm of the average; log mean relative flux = -0.01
